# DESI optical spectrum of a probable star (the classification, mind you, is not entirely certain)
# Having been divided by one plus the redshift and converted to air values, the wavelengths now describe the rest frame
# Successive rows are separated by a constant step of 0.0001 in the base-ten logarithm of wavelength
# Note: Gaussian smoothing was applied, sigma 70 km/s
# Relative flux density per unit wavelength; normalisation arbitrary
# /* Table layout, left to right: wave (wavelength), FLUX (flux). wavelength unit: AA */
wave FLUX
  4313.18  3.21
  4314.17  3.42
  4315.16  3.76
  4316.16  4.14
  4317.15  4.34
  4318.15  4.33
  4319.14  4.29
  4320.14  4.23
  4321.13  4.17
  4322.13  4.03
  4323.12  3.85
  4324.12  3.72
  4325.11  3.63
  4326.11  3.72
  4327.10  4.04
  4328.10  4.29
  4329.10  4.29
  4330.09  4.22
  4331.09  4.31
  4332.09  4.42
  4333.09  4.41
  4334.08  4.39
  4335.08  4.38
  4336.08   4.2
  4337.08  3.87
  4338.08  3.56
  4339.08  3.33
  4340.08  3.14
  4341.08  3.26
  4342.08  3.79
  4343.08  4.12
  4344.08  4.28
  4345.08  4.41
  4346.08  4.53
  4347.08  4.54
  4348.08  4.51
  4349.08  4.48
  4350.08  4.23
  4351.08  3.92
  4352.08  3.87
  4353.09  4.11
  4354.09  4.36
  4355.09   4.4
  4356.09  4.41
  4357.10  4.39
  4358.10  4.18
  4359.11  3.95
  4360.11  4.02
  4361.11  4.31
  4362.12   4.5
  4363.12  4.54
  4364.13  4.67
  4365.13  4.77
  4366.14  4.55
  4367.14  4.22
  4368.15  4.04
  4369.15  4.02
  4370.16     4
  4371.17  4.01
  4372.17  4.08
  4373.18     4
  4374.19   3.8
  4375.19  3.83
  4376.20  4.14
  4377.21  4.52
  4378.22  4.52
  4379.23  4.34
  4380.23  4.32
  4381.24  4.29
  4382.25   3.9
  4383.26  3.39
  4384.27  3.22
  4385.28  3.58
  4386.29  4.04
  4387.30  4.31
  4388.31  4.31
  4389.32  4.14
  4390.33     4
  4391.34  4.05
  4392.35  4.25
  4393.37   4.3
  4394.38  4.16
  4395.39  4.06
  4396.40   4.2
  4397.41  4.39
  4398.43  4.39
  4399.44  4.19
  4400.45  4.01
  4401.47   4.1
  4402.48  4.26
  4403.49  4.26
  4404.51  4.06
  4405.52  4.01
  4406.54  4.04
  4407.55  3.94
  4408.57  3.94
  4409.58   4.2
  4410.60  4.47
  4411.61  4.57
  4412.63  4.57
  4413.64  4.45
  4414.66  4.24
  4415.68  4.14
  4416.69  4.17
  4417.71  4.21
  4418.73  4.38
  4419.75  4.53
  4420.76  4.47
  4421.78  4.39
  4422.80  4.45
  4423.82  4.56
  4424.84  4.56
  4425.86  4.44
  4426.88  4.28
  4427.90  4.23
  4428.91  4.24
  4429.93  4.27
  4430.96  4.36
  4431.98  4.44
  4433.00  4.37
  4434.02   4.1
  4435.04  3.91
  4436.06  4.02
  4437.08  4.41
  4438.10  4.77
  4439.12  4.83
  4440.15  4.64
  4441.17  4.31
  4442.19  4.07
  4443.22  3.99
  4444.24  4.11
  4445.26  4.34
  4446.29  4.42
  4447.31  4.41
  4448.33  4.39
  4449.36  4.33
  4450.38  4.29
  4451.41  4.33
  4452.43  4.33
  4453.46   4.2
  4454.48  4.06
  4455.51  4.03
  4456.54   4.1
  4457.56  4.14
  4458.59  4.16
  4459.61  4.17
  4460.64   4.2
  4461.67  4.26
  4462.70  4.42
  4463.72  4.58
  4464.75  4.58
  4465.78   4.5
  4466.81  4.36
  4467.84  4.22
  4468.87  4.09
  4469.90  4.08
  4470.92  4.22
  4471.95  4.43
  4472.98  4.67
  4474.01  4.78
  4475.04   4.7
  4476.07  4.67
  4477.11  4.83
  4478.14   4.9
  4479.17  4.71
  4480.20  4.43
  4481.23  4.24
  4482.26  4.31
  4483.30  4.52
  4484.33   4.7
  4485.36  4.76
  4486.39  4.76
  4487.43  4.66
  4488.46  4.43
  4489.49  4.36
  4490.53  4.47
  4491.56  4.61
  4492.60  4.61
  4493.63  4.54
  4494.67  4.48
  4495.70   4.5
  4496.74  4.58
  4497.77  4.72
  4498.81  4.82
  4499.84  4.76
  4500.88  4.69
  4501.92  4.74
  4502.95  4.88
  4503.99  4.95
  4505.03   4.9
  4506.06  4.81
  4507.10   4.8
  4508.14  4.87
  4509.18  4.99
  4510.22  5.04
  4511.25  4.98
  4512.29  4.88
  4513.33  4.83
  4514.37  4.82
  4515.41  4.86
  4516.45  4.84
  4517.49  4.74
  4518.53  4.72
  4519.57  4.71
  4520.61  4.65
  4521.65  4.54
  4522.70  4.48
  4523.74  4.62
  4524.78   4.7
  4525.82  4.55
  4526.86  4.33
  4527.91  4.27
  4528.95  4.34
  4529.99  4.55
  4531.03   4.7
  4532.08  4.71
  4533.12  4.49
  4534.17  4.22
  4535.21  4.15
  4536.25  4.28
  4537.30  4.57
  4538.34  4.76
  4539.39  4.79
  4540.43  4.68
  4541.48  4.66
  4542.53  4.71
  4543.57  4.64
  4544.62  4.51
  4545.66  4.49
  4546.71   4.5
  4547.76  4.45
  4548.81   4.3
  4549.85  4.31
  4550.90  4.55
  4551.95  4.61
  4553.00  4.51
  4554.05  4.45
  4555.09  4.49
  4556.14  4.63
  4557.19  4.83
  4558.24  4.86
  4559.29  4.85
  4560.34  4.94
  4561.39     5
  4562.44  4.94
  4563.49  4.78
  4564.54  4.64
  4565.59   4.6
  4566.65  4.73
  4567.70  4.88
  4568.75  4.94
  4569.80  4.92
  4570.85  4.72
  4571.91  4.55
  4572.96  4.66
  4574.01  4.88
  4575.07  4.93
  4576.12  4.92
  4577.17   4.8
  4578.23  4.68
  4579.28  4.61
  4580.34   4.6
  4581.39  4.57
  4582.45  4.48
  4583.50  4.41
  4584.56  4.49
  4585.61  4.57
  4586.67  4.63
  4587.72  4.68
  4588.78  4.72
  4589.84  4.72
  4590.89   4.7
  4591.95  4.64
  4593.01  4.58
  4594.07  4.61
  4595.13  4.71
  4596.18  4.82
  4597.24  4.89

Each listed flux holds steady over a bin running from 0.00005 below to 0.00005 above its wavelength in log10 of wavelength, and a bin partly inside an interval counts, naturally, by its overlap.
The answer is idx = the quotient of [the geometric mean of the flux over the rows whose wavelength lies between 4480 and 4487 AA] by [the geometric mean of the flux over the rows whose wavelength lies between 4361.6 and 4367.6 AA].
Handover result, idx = 1.00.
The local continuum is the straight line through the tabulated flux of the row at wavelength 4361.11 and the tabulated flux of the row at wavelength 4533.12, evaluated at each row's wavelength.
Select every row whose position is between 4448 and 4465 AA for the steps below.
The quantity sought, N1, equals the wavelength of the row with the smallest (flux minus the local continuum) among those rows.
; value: 4455.51 AA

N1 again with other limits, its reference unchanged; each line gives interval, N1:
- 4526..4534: 4527.91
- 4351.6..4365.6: 4352.08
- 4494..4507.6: 4494.67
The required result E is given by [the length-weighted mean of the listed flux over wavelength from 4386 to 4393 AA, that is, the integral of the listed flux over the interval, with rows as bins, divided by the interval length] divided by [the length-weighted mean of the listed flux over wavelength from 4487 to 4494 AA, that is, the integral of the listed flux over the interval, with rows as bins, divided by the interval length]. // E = 0.92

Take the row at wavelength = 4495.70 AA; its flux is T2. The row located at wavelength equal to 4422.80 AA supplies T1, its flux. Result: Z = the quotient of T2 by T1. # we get 1.01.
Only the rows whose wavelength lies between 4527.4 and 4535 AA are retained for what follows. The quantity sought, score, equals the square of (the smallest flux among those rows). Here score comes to 17.8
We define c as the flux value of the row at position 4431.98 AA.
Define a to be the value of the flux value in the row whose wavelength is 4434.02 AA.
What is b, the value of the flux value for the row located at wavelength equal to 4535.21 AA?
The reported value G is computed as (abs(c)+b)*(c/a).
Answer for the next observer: 9.3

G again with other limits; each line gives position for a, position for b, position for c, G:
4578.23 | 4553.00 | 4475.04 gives 9.2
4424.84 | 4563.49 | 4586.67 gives 9.6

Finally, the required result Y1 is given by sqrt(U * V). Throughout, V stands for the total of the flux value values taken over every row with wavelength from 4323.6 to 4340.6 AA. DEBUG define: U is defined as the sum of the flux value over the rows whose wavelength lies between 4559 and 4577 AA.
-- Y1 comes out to 74.6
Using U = 82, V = 68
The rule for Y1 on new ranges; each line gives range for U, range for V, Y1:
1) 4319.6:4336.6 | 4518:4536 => 73.4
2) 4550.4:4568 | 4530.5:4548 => 78.8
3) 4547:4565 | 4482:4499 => 78.5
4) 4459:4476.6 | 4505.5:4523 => 78.2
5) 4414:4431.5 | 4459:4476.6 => 74.4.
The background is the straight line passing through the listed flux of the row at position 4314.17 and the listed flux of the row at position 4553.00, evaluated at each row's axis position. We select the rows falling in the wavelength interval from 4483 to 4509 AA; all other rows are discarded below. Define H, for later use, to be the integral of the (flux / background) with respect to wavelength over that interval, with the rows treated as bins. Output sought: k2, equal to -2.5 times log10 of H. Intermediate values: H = 28.6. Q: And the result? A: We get -3.64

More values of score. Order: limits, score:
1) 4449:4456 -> 16.2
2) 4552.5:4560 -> 19.8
